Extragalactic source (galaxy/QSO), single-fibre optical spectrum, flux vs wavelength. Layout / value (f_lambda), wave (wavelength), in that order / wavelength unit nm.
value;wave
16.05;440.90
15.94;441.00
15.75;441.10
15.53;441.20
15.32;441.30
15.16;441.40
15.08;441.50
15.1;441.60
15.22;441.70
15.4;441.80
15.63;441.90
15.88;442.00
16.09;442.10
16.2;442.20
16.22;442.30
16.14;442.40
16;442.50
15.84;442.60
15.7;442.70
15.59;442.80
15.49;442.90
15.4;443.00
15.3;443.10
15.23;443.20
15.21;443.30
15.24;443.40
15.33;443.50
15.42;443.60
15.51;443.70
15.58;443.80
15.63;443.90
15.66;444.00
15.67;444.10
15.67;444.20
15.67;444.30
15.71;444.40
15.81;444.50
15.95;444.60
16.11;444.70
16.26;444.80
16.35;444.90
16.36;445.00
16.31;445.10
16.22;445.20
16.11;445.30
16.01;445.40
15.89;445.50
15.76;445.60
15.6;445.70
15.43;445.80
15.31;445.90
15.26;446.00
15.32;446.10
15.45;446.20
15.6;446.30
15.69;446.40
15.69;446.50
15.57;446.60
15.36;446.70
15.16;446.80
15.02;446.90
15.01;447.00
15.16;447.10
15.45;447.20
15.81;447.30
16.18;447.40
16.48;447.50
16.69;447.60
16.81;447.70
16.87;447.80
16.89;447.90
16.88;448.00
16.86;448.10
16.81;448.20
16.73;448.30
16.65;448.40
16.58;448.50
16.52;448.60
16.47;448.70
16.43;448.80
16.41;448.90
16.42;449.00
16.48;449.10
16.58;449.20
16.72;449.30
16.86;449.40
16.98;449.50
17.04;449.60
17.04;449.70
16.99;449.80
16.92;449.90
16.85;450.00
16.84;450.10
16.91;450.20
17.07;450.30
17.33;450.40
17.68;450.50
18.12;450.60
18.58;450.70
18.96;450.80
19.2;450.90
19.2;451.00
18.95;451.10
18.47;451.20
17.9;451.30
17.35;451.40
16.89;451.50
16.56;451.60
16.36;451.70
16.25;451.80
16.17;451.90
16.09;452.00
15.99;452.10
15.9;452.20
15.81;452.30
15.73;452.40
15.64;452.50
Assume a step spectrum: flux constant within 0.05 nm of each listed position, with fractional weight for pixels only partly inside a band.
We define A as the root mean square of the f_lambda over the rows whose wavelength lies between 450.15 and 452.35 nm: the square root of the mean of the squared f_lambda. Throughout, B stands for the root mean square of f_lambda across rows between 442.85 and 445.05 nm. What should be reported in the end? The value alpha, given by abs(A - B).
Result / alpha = 1.7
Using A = 17.4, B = 15.67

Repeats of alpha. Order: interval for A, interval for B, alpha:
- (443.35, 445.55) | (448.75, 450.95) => 1.4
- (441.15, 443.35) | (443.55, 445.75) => 0.3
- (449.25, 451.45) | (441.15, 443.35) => 2.1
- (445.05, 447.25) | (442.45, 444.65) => 0.0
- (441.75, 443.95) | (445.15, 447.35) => 0.1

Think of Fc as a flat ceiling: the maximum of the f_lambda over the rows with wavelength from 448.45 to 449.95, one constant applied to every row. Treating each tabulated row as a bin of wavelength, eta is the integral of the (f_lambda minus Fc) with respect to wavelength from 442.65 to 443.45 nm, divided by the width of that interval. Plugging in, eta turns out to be -1.6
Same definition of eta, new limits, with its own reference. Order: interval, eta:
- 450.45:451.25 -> 1.6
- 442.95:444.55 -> -1.5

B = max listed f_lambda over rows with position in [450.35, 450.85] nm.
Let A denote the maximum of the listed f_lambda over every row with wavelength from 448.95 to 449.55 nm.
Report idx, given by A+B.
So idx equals 36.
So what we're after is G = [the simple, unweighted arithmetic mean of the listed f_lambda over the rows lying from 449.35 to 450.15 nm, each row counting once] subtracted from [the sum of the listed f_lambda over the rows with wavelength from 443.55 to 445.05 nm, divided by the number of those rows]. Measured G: -1.1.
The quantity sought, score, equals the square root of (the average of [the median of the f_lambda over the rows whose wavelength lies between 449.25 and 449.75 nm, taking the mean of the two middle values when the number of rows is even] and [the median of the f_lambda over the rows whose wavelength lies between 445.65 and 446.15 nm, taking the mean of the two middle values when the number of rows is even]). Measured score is 4.02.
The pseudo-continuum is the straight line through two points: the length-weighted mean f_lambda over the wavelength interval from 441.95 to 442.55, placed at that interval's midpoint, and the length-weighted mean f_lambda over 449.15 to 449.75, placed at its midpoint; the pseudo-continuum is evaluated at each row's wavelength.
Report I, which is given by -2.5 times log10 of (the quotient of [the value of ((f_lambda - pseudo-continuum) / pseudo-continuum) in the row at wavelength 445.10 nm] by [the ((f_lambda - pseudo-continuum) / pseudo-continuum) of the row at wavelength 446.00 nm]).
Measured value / 2.9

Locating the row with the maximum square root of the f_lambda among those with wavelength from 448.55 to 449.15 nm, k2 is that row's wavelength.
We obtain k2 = 448.60 nm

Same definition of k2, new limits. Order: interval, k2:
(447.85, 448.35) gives 447.90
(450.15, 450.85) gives 450.80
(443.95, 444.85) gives 444.80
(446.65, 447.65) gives 447.60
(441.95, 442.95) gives 442.30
